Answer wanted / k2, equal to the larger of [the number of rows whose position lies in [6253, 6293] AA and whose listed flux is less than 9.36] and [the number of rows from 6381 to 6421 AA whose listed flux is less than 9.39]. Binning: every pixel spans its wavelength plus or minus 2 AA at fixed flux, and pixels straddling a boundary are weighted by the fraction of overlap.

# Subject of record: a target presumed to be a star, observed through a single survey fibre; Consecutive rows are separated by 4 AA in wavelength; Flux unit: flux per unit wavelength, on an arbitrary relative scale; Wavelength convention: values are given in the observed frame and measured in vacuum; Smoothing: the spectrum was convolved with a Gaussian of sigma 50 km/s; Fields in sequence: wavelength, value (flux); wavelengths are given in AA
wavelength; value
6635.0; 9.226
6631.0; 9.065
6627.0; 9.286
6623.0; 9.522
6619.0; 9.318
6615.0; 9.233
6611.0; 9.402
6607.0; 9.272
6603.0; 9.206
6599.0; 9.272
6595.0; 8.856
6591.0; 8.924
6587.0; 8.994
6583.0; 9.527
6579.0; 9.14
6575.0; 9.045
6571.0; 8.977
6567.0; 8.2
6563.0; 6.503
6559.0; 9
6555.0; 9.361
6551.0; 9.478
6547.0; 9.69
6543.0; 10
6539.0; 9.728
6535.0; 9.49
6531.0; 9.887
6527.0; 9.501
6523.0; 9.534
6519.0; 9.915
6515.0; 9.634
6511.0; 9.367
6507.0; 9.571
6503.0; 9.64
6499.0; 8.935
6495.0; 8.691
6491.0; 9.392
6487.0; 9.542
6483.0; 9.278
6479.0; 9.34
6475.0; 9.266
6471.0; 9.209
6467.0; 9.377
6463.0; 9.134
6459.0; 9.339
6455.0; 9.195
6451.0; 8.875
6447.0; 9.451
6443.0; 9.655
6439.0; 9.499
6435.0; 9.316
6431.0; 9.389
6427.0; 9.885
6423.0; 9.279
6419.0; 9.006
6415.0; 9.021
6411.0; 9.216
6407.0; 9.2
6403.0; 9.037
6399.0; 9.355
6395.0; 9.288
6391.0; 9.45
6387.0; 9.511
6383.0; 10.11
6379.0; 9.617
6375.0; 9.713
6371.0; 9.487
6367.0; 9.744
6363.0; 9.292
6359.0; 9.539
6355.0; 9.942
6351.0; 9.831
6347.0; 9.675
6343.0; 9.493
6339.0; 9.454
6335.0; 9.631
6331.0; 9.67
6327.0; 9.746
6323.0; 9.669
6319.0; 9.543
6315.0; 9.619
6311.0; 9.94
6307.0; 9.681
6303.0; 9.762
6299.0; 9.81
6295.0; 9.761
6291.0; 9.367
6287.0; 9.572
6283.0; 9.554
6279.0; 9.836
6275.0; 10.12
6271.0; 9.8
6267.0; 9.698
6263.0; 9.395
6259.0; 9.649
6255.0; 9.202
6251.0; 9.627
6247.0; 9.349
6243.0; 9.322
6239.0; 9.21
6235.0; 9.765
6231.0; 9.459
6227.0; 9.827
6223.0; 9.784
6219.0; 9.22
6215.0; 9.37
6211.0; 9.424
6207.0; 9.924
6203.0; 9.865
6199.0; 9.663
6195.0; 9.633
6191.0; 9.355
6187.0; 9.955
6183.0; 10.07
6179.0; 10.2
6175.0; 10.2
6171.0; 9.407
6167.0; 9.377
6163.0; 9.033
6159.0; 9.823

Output 7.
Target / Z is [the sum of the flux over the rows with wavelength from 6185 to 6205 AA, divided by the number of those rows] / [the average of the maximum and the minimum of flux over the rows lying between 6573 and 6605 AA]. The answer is 1.05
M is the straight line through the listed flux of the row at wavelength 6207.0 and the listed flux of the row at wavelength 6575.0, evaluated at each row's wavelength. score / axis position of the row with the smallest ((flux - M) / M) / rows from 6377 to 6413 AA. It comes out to 6403.0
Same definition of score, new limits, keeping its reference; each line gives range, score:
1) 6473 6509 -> 6495.0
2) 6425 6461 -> 6451.0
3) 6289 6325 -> 6291.0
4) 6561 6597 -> 6563.0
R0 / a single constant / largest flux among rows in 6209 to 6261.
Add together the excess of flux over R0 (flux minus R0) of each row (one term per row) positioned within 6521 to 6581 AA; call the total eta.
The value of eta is -9.9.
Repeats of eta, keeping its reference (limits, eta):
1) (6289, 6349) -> -2.6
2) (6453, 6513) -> -8.1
